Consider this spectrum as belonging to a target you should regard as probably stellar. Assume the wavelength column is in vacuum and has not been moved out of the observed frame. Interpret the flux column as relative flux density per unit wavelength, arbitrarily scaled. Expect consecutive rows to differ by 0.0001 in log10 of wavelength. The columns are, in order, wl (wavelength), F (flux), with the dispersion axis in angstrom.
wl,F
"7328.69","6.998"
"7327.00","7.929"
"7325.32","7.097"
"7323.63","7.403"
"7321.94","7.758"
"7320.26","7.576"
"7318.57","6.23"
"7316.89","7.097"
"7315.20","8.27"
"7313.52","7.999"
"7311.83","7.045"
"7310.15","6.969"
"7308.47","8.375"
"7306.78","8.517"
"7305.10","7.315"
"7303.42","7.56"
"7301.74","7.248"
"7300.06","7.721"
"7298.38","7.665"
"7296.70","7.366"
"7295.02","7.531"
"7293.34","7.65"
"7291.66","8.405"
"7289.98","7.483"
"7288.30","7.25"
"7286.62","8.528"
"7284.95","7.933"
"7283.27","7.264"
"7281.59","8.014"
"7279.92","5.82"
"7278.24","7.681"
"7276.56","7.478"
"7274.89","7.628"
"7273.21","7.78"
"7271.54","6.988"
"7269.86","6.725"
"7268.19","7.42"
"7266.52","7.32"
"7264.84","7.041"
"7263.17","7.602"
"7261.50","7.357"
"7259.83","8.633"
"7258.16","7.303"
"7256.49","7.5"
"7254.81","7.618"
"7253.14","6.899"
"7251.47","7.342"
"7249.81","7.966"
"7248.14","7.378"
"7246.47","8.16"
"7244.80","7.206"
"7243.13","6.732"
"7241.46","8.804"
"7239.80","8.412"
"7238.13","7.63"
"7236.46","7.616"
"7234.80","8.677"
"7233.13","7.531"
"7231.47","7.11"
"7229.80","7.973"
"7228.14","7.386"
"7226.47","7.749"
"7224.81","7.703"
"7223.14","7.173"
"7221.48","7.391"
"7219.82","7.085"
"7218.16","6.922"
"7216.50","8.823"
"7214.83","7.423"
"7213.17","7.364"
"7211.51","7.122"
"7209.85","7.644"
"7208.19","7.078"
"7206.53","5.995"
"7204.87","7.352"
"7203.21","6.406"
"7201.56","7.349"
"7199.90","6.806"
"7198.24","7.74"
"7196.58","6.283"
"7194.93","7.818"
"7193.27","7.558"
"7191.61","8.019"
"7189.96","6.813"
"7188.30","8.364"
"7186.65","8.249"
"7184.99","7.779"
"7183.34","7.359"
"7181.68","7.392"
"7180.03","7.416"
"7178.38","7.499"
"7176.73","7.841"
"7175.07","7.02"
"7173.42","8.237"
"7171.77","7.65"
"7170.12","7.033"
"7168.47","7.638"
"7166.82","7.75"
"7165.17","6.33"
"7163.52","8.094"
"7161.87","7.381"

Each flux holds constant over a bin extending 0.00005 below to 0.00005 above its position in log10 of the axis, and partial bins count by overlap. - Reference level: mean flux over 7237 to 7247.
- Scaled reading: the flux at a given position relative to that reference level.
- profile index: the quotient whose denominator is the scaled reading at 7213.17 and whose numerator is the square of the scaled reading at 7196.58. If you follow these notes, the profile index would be 0.69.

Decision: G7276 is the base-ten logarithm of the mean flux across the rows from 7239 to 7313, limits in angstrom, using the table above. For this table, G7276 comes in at 0.879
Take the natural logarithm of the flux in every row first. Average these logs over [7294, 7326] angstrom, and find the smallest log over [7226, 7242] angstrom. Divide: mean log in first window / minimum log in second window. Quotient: 1.03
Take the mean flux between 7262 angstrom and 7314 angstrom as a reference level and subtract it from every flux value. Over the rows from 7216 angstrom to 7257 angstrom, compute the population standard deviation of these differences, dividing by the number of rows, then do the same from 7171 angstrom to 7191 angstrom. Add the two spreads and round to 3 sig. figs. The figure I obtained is 1.03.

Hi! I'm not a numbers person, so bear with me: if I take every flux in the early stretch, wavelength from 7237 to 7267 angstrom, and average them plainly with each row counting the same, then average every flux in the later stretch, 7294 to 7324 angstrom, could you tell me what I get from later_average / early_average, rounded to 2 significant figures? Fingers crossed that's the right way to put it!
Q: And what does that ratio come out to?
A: 0.99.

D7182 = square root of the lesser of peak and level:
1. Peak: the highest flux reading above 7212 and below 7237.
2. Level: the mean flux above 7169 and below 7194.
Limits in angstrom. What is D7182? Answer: 2.76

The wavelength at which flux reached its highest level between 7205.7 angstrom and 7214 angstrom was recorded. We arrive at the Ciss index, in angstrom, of 7209.85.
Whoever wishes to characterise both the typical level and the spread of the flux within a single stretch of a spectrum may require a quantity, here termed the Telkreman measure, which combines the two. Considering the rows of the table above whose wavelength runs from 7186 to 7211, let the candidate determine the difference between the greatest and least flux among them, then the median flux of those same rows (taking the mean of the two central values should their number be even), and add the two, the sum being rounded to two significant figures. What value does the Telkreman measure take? 9.7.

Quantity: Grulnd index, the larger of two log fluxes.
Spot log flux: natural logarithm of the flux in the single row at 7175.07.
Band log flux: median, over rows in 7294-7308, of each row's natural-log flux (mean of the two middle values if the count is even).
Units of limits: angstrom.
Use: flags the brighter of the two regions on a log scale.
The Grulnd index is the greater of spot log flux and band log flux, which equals 2.02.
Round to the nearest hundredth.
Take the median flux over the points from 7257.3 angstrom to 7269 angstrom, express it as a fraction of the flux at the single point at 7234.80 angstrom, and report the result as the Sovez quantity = 0.85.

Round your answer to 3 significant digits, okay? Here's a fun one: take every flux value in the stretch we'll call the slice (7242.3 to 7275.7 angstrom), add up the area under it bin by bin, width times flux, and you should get 248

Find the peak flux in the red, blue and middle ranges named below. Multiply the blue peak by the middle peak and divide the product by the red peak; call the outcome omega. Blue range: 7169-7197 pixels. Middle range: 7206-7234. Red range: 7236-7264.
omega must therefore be 8.38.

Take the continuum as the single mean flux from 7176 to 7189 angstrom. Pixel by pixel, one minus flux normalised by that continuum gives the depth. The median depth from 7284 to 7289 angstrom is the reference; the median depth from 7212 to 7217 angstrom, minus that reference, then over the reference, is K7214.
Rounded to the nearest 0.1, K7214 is -2.6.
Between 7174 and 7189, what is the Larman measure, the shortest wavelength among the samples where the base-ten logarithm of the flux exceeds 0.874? 7176.73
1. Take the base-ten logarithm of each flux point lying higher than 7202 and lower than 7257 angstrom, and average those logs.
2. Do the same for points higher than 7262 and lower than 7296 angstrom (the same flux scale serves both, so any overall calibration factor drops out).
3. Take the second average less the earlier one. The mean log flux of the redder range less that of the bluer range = -0.001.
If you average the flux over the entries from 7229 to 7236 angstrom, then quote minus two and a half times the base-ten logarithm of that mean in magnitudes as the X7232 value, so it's -2.23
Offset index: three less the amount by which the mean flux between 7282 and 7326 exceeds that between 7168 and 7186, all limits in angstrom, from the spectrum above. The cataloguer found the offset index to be 2.95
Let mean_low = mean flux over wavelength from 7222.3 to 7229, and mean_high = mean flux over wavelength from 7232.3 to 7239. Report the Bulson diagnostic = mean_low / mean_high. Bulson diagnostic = 0.95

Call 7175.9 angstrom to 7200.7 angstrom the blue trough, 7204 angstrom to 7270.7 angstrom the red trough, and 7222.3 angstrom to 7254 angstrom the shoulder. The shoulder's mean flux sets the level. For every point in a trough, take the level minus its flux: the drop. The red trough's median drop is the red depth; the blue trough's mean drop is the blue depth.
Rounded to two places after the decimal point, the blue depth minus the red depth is -0.14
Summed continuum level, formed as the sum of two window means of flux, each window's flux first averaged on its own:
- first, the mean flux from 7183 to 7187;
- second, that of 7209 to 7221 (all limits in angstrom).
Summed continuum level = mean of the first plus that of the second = 15.3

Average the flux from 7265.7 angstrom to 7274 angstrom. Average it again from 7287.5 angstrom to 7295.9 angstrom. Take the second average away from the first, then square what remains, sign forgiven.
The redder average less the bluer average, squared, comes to 0.17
